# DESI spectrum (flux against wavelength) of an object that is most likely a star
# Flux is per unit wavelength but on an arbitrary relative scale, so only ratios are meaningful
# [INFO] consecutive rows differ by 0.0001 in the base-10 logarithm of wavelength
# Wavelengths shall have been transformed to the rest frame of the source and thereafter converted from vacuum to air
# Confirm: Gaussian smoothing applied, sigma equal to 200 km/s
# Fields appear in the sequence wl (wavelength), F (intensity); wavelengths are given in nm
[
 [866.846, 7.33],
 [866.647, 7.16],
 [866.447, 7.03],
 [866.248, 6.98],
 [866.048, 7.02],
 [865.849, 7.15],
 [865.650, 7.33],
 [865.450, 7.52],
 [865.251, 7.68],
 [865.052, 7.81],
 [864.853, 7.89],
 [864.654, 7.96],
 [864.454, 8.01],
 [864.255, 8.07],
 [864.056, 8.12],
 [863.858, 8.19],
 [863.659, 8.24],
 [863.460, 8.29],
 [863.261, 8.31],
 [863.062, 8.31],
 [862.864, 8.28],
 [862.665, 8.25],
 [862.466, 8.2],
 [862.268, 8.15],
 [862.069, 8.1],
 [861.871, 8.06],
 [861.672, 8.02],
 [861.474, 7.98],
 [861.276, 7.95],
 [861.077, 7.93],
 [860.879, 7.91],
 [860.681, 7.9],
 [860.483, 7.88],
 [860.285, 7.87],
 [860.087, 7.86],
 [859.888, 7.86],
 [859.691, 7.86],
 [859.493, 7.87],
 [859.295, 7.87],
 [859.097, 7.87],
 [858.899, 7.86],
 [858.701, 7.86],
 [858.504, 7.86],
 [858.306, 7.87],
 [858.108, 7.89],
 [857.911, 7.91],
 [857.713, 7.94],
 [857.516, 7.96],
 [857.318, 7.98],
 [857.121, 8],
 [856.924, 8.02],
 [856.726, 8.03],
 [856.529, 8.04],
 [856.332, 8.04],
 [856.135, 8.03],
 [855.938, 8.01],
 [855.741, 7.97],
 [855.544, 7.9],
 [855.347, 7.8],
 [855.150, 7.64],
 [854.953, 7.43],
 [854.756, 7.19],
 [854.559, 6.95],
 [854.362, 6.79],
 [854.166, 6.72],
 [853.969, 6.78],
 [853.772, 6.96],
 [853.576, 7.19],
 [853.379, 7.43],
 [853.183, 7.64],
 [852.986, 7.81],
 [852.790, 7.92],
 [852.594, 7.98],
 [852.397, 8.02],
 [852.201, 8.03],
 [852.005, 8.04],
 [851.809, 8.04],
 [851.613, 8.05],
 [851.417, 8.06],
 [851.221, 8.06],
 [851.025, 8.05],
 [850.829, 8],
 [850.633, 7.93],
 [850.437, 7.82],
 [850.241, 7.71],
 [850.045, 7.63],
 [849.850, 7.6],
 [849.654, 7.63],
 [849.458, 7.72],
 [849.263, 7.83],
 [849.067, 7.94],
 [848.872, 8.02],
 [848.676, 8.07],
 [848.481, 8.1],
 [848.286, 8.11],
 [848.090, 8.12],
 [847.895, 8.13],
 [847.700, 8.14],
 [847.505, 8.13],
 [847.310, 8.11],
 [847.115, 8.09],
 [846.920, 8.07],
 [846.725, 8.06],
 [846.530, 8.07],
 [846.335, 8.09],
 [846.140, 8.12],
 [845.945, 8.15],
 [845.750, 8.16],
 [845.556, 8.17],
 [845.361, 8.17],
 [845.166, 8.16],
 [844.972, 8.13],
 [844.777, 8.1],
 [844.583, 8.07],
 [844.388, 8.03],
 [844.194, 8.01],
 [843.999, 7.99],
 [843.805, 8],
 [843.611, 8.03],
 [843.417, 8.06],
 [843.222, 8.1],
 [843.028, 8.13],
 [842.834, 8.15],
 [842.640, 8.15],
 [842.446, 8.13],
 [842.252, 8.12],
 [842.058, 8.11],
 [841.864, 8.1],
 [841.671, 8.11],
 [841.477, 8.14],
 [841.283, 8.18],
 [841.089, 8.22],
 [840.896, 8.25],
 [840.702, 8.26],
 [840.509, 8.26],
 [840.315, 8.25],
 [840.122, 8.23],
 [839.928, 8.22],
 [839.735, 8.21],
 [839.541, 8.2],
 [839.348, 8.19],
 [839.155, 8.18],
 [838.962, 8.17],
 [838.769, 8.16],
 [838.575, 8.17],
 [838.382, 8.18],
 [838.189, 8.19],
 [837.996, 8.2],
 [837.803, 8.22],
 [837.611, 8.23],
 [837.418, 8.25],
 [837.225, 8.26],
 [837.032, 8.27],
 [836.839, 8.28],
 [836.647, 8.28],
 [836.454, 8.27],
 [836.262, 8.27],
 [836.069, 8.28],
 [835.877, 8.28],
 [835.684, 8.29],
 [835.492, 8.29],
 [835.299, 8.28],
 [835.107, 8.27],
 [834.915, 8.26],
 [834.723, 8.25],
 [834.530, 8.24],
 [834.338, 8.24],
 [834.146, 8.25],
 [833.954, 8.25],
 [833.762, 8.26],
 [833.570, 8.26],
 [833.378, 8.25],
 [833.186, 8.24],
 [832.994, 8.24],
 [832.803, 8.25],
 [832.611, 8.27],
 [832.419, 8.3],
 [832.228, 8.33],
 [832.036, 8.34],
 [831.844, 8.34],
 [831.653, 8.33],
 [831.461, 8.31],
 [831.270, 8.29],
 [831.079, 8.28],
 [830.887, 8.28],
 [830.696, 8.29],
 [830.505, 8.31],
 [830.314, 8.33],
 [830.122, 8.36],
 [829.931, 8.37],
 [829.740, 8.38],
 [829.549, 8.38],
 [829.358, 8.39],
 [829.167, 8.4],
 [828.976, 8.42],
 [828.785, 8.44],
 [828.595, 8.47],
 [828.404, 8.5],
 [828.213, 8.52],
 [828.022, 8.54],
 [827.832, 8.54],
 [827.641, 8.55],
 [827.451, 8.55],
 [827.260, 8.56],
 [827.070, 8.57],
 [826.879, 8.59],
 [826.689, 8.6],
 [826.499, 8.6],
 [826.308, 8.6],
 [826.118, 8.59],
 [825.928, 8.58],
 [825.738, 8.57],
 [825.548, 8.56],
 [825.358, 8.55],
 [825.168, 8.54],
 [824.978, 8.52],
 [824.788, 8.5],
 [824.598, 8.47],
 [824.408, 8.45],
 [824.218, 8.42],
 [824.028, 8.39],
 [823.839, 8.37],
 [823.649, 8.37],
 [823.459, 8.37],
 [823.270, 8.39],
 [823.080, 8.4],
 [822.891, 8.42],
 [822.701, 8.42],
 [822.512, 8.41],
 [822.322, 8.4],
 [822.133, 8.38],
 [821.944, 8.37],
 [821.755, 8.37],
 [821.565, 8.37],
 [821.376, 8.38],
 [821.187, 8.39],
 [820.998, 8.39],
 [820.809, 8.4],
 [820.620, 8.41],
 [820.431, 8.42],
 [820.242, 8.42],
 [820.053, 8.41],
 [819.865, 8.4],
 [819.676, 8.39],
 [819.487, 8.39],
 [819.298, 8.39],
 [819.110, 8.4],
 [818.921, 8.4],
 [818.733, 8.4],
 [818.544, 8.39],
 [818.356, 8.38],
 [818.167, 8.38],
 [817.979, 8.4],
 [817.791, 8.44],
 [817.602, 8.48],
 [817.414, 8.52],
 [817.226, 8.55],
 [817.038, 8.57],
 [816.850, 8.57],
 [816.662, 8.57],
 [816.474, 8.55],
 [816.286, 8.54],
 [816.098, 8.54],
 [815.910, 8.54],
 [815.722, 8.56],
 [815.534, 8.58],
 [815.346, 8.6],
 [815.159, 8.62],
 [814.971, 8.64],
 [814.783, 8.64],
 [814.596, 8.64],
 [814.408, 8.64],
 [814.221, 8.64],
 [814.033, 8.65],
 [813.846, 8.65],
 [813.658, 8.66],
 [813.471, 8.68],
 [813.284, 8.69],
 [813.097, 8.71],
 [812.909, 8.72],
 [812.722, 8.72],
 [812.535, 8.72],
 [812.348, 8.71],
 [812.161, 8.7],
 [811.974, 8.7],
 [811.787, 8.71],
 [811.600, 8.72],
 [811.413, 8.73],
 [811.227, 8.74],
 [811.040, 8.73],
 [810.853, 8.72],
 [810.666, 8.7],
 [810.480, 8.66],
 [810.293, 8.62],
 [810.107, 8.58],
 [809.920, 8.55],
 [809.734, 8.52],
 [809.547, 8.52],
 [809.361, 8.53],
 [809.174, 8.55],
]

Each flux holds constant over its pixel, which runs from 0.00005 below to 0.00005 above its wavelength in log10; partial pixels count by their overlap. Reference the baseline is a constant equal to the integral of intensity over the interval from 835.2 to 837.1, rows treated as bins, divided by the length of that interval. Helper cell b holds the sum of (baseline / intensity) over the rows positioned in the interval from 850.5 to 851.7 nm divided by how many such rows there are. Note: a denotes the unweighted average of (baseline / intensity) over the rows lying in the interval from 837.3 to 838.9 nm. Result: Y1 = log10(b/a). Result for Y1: 0.009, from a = 1.01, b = 1.03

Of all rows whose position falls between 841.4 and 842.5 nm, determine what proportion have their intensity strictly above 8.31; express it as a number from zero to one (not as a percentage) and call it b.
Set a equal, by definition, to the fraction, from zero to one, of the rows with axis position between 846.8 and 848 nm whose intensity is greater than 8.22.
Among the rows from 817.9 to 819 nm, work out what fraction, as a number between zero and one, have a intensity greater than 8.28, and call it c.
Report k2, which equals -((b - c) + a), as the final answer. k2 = 1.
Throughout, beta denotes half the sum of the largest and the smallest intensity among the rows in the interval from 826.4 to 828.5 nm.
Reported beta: 8.55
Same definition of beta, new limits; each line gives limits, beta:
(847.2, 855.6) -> 7.43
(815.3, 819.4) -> 8.49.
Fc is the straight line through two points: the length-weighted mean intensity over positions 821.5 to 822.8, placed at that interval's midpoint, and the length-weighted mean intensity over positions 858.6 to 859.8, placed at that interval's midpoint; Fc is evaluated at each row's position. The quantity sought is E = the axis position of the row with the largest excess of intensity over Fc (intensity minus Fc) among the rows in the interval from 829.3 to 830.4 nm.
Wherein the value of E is 829.358 nm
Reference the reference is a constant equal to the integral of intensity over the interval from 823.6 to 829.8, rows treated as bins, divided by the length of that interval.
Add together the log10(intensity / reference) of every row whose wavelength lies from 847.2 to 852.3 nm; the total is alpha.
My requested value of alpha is -0.74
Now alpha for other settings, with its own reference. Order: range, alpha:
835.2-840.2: -0.36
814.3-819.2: 0.03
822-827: -0.03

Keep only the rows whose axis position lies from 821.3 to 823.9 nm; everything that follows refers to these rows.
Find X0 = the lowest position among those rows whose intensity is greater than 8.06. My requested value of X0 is 821.376 nm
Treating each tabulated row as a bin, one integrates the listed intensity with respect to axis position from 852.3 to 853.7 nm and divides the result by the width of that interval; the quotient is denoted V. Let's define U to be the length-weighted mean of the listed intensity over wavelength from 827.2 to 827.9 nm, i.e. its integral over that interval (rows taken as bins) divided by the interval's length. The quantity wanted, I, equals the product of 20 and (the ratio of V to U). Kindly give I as 18.0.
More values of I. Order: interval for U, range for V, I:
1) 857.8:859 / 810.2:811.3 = 22.1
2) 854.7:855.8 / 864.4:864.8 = 20.8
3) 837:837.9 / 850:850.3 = 18.6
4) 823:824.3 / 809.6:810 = 20.3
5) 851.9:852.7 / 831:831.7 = 20.7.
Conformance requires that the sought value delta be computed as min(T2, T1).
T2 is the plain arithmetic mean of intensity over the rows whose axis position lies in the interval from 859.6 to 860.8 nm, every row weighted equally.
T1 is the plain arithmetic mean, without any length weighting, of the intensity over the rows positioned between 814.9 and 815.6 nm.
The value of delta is 7.9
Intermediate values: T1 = 8.61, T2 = 7.87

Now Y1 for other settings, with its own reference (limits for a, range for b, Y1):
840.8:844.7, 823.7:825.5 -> -0.019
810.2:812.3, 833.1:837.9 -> 0.023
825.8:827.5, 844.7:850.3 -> 0.030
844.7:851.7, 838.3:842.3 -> -0.009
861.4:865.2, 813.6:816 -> -0.026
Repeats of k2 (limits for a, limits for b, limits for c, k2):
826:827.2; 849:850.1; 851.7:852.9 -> -1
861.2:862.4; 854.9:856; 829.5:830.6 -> 1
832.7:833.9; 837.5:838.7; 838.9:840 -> -1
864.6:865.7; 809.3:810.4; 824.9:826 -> 0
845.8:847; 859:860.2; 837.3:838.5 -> 0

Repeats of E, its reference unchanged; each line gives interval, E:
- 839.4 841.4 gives 840.702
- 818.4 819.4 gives 819.110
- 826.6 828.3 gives 826.689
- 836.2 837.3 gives 836.839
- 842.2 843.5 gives 842.834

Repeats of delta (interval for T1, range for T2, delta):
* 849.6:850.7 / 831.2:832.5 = 7.7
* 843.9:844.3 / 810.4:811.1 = 8.0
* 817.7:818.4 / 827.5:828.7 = 8.4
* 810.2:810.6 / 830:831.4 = 8.3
